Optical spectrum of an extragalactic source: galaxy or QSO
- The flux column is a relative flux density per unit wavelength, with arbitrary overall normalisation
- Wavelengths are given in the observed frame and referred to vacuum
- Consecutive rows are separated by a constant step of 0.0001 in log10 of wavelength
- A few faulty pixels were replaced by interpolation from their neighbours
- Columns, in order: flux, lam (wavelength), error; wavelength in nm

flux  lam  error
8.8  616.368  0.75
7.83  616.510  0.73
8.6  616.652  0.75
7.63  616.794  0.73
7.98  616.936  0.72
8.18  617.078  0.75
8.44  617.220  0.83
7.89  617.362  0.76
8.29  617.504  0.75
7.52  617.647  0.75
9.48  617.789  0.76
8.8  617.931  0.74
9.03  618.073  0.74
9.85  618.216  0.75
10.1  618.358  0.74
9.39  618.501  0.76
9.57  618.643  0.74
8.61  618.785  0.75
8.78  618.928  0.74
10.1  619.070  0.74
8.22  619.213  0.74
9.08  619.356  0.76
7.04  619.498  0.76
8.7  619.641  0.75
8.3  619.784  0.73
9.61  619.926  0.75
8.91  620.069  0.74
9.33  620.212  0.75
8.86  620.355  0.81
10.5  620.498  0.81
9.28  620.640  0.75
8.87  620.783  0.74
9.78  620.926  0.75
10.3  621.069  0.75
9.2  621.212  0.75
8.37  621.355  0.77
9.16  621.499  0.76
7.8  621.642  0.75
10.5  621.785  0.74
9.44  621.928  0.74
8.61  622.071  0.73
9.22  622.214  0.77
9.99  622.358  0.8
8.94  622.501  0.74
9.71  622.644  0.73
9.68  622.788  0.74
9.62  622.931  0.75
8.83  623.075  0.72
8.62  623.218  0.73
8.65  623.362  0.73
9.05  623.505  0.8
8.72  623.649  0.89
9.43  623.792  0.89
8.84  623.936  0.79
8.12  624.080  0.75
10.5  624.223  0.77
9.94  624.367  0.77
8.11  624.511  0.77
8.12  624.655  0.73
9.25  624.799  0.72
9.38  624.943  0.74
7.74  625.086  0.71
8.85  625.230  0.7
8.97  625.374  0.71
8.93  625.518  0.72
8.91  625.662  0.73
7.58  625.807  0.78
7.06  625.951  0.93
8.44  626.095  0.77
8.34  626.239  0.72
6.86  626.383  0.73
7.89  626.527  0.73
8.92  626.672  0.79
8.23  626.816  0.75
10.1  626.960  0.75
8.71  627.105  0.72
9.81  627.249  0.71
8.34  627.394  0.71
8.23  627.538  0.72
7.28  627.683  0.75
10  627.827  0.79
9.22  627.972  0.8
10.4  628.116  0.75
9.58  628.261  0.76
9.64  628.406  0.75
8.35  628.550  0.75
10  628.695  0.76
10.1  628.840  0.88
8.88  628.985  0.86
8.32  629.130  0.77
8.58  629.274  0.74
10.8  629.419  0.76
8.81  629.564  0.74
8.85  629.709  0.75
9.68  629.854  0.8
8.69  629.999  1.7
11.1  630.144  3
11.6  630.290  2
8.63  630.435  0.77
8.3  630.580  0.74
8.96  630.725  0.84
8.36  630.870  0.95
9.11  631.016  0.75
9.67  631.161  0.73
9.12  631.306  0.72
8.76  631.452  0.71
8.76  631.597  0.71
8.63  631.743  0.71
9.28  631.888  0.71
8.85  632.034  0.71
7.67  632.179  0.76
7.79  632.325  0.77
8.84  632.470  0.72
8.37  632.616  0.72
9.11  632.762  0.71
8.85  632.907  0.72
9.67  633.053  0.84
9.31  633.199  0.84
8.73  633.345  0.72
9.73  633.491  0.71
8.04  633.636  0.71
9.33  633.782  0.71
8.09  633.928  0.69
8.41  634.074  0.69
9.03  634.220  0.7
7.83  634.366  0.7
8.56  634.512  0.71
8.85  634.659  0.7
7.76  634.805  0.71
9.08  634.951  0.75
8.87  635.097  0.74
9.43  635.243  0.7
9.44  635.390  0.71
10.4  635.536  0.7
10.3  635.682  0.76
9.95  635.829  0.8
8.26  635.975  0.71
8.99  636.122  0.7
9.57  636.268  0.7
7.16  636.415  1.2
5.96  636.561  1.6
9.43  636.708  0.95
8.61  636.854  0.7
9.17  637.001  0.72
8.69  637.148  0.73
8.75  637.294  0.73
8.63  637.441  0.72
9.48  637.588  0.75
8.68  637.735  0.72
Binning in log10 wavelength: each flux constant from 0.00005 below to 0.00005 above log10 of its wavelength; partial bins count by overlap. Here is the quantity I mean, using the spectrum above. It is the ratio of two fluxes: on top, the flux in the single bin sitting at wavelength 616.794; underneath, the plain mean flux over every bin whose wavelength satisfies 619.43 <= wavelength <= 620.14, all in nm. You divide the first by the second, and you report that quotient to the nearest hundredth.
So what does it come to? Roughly 0.90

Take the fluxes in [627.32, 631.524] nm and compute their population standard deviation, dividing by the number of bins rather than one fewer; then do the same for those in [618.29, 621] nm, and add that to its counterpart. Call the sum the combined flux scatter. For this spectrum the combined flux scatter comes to 1.72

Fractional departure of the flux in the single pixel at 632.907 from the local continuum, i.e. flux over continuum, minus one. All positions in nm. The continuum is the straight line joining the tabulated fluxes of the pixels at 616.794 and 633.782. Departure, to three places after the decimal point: -0.042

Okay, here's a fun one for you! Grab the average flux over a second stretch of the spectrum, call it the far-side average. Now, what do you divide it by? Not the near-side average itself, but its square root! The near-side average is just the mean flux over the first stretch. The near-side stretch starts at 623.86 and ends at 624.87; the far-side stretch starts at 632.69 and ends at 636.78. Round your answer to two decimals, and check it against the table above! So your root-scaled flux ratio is 2.96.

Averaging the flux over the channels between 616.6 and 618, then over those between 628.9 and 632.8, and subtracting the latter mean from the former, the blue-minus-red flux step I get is -0.74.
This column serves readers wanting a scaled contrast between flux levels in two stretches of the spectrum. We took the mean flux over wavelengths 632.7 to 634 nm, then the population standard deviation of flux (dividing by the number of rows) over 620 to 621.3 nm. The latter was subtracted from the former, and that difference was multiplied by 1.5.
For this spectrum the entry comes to 12.6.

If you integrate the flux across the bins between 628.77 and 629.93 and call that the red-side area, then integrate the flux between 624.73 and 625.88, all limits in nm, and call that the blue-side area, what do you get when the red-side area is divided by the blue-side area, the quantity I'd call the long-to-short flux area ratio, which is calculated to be 1.07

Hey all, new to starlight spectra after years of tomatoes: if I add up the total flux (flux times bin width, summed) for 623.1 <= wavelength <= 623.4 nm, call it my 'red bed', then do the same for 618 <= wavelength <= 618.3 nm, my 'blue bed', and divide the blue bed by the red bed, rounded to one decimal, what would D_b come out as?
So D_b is 1.1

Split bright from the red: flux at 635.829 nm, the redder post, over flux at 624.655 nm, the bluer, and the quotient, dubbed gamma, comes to 1.23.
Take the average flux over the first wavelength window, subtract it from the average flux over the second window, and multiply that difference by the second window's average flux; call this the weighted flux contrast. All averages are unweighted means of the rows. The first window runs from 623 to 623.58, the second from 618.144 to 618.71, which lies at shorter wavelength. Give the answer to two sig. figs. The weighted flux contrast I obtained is 9.1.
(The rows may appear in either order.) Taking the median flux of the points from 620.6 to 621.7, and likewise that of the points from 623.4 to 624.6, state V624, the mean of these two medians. 9.06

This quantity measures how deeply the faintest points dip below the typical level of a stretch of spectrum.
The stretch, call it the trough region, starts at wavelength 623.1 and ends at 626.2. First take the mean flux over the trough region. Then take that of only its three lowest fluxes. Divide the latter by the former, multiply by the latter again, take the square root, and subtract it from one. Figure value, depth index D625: -1.53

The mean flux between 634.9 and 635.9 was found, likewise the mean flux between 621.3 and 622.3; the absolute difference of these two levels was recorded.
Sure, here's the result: 0.62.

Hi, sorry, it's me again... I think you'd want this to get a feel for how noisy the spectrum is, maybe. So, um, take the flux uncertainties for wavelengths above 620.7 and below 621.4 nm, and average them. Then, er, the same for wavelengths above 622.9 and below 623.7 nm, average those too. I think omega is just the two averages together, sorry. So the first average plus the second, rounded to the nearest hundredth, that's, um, 1.52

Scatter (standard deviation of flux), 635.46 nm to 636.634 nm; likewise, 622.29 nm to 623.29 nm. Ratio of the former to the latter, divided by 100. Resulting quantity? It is 0.030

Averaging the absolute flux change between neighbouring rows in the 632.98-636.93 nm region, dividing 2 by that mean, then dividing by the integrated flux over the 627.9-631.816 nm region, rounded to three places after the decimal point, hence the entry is 0.058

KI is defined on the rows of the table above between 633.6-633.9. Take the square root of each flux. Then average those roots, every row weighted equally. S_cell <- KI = 2.94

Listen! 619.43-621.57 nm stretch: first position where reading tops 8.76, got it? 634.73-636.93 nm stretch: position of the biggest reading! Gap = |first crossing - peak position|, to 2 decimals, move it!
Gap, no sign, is 15.61 nm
